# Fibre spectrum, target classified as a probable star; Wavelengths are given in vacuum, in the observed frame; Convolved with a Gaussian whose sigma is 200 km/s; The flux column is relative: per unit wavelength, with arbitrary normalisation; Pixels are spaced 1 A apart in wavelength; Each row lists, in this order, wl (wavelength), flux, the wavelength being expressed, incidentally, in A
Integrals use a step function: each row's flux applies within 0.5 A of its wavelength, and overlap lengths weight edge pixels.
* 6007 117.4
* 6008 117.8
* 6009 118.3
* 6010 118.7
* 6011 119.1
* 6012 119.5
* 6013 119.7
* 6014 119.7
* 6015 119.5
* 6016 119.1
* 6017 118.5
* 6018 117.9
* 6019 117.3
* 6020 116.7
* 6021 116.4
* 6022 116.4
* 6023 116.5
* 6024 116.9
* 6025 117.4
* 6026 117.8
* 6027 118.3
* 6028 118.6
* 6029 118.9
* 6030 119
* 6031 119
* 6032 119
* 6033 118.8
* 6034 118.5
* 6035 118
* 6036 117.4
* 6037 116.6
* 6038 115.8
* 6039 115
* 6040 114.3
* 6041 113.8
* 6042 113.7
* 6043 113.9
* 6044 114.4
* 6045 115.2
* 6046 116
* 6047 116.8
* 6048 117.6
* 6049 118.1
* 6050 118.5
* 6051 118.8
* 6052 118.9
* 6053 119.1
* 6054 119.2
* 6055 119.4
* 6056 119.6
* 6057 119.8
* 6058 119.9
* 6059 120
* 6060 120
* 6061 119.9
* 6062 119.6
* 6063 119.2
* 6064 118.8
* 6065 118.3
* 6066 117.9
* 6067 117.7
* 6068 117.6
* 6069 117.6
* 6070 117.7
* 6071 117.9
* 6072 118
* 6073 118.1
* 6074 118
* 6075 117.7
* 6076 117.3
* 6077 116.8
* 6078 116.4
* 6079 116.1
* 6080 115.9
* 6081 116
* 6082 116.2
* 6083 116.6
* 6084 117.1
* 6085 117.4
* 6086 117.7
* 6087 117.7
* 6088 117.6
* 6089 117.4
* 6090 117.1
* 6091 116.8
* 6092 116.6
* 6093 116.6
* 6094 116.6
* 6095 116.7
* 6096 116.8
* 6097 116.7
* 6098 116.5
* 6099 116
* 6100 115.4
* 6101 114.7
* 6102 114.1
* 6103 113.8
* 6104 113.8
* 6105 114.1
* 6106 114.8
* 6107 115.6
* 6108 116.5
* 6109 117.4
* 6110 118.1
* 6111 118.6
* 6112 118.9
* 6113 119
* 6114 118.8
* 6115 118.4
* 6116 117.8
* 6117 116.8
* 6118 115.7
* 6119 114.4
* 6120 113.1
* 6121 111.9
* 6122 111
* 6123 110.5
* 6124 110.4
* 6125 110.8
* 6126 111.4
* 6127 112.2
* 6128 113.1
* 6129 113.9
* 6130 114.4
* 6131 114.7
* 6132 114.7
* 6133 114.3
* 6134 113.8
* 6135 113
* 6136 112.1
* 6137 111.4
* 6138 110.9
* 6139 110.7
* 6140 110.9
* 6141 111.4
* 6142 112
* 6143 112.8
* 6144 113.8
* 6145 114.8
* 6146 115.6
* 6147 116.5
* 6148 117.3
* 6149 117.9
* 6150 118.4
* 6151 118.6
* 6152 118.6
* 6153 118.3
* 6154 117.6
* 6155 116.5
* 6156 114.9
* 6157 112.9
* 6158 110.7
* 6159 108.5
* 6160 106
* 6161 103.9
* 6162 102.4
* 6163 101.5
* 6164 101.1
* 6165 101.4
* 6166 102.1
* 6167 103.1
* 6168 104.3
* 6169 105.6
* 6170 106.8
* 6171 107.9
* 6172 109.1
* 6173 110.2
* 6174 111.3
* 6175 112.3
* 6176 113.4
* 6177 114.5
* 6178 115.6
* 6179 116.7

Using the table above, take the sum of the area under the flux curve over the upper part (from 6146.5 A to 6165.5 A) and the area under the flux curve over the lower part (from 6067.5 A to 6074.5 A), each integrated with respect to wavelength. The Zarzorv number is 2948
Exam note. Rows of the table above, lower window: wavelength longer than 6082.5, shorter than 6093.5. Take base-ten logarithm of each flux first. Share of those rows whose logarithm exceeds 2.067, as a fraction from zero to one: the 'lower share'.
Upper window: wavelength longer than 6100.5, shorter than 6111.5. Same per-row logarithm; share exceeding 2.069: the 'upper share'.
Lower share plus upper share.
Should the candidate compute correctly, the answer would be 1.0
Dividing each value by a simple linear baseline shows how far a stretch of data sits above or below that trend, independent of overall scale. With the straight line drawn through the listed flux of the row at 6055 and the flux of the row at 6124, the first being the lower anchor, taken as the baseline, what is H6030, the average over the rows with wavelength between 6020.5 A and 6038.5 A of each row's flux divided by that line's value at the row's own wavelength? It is 0.959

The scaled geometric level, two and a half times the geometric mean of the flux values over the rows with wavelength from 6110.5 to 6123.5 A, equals 289.3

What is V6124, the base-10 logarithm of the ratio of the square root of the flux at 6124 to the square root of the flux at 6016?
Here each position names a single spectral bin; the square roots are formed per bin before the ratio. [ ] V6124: -0.016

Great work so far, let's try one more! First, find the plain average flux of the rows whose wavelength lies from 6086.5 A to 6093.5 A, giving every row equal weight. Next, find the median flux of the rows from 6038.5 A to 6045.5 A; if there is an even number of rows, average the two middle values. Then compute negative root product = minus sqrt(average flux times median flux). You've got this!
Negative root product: -116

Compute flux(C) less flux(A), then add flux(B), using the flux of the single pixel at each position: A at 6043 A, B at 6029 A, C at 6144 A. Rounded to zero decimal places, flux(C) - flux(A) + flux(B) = 119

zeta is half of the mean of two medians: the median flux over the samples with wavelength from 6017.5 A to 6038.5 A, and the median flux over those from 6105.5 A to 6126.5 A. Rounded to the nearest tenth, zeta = 58.4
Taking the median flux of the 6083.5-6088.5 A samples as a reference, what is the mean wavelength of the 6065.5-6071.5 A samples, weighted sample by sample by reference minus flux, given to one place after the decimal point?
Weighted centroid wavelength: 6068.5 A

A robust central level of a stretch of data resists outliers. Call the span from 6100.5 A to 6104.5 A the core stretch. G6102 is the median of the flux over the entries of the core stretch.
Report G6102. 114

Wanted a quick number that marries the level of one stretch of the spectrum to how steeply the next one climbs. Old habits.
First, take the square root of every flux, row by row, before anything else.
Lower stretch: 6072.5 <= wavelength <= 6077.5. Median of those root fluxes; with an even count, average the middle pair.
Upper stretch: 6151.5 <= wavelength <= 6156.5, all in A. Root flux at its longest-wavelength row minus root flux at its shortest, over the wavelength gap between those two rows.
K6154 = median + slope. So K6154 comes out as 10.8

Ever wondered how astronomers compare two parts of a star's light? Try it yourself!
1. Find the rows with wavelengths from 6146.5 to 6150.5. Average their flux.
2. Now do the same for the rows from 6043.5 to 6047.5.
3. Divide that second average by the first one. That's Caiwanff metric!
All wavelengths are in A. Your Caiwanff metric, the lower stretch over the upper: 0.98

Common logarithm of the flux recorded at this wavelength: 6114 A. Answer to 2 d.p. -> 2.07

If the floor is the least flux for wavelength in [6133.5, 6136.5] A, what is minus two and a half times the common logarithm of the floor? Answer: -5.12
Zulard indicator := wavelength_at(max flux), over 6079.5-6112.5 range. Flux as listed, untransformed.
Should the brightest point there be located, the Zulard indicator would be 6112 A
